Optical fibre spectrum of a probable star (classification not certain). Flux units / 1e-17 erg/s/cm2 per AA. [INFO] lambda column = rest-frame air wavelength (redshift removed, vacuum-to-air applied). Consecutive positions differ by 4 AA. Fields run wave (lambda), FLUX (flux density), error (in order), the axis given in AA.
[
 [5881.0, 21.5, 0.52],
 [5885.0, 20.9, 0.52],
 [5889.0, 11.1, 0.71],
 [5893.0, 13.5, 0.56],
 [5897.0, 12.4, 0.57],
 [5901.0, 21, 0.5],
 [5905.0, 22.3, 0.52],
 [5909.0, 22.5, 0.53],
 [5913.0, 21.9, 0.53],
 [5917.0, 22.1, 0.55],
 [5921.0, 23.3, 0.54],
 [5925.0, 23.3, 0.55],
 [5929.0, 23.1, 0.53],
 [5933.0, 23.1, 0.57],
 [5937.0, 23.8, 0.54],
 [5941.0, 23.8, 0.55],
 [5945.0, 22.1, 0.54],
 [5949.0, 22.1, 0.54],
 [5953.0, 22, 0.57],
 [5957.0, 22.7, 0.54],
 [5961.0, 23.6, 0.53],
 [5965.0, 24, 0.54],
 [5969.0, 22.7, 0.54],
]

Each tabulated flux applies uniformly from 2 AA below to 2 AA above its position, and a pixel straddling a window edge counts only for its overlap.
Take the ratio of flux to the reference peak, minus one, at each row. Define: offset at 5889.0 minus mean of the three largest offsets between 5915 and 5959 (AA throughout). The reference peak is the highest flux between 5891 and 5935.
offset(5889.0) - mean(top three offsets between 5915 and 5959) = -0.54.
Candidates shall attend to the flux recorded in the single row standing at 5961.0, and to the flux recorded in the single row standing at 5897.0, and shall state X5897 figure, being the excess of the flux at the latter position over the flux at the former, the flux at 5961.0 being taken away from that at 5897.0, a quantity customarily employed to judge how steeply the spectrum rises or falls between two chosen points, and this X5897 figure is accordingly -11.2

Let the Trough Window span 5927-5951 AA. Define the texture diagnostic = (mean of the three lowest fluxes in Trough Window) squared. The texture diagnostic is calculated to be 503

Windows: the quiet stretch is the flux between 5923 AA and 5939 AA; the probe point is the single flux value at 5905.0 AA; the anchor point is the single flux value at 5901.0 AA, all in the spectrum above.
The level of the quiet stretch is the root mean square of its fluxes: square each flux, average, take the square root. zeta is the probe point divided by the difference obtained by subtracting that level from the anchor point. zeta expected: -10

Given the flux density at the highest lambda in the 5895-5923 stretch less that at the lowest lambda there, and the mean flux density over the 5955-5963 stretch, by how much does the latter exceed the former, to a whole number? 12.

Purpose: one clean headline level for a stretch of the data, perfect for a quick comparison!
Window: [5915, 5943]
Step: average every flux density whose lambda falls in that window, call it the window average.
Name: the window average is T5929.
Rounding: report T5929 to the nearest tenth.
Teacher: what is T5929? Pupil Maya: 23.2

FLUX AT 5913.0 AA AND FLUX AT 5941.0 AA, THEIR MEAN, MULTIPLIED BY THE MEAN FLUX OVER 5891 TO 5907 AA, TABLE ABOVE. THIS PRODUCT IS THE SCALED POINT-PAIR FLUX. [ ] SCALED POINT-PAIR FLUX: 395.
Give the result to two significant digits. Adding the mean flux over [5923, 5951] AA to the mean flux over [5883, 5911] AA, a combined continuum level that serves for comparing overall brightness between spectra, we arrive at 41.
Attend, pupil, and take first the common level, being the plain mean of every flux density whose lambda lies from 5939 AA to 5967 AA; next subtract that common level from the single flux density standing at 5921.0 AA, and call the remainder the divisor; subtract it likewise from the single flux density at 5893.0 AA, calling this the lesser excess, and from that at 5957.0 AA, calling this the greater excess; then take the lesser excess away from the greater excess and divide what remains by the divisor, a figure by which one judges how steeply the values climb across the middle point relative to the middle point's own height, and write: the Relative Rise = 23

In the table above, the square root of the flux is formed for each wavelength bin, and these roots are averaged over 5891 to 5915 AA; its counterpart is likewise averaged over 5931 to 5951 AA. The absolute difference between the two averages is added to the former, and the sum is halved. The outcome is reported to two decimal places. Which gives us 2.40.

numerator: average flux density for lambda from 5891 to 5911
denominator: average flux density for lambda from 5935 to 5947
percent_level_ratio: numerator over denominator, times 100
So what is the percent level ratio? 79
